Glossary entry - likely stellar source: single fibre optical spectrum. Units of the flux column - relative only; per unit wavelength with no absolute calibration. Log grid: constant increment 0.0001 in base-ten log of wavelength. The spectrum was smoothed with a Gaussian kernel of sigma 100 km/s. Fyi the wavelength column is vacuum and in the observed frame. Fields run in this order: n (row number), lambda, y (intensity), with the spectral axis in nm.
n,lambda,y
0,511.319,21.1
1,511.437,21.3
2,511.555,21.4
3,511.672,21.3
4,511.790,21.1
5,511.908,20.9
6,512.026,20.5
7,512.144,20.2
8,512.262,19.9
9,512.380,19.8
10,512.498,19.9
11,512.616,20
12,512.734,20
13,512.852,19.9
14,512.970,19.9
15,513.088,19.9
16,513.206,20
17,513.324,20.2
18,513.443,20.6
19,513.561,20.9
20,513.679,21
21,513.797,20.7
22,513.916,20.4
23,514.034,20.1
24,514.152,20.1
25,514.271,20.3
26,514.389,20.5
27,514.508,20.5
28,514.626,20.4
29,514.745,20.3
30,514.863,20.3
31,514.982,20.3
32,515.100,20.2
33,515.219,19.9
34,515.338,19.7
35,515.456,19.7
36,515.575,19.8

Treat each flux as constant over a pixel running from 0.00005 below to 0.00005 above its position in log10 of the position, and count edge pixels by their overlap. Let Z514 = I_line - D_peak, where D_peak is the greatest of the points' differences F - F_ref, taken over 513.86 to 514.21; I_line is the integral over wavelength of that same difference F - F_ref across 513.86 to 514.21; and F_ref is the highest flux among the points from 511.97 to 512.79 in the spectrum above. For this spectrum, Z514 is -0.01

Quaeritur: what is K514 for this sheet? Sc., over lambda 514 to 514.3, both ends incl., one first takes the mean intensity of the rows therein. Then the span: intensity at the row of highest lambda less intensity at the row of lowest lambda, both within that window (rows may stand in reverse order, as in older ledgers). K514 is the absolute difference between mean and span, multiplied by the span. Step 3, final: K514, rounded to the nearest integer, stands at 4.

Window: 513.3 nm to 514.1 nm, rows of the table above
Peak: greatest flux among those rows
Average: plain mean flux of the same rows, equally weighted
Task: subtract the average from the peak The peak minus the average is 0.4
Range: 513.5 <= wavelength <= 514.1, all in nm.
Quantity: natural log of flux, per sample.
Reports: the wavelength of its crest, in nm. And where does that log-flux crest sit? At 513.679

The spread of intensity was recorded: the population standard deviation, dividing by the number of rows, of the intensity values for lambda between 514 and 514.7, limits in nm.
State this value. 0.17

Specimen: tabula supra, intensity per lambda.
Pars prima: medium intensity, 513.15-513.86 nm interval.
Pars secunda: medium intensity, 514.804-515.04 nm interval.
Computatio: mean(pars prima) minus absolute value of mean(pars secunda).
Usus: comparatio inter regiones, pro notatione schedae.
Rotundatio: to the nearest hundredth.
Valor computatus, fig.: 0.27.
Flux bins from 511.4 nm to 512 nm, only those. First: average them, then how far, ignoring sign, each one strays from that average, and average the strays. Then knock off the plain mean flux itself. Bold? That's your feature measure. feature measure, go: -21.0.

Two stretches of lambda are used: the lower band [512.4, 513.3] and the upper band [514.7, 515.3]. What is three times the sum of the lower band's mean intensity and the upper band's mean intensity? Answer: 120.4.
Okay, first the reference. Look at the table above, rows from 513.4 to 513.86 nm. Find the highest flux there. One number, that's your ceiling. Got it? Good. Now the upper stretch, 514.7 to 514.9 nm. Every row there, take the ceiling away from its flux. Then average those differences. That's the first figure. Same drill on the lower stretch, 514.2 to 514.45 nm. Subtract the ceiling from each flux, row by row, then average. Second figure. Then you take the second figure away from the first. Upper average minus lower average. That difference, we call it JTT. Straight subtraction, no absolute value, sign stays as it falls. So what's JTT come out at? -0.1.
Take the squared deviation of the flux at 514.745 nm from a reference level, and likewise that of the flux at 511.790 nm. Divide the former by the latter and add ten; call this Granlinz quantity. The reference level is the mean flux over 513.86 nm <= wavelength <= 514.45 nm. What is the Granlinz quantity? 10.0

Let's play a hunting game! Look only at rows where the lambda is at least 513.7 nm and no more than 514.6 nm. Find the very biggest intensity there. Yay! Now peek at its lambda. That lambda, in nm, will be 513.797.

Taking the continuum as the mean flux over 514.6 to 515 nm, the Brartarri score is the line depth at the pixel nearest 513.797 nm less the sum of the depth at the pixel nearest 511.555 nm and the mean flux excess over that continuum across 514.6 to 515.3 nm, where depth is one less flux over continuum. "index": 0.13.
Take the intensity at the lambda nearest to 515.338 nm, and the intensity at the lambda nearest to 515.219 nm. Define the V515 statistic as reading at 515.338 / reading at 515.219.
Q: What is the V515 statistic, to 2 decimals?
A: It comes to 0.99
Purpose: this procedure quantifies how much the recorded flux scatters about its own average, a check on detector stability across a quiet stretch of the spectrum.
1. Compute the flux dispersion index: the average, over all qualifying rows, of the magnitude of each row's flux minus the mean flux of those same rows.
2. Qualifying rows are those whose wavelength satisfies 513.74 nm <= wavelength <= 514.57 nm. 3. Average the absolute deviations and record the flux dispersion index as 0.18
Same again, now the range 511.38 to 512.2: 0.36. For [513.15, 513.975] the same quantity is 0.29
